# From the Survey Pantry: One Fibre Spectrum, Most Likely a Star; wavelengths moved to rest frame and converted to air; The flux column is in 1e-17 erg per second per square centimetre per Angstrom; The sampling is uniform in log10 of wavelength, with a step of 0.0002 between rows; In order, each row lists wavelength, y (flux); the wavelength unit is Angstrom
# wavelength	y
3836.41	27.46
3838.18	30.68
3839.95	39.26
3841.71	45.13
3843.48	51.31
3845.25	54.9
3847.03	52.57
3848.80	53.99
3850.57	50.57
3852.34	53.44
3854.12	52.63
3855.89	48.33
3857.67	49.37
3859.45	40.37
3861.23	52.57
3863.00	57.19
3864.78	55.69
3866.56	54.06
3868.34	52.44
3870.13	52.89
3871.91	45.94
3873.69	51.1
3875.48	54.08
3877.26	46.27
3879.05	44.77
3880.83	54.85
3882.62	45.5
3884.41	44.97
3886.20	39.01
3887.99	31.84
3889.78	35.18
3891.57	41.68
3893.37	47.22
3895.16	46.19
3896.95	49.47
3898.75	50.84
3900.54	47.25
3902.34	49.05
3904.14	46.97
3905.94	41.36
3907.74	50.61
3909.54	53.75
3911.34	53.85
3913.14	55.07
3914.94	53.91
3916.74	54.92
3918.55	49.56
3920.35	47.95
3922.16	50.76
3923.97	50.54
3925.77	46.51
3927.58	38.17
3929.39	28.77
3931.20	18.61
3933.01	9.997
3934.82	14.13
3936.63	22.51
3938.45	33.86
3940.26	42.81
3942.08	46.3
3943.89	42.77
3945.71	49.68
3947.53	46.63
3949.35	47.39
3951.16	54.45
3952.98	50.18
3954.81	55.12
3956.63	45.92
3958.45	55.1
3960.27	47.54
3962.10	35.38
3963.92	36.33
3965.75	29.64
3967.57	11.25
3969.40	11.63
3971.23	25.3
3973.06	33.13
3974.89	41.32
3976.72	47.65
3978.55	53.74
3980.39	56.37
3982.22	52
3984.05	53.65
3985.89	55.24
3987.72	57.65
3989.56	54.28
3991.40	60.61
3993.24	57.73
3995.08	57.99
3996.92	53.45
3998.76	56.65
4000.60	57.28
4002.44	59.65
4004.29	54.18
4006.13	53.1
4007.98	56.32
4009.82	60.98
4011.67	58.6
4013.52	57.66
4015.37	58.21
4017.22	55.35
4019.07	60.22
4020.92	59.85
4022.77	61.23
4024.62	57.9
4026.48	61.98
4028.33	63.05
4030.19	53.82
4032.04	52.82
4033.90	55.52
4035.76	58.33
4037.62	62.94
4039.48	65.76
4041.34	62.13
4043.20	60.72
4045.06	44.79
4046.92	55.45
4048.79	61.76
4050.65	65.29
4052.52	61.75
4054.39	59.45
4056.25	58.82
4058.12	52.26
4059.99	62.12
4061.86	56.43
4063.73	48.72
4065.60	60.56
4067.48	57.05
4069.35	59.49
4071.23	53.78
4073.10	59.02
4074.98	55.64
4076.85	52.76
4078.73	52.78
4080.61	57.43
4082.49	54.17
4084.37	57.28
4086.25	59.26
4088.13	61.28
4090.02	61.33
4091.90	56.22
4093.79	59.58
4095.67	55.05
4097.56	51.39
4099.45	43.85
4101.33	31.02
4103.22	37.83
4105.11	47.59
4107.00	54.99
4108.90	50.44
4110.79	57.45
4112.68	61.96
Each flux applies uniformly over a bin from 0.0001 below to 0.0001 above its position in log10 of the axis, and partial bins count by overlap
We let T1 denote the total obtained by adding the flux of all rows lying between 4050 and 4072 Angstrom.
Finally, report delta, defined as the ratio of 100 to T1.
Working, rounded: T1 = 696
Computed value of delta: 0.14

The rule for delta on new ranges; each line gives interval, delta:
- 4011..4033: 0.14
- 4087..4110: 0.16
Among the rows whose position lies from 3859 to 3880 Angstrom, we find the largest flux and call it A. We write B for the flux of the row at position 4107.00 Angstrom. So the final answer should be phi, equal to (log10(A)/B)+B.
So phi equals 55.0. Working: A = 57.19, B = 54.99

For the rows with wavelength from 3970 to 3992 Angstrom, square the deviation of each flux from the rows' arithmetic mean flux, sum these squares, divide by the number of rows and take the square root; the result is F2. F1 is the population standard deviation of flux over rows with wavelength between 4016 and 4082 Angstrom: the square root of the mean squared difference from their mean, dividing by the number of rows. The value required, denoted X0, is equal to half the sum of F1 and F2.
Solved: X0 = 7.4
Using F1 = 5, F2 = 10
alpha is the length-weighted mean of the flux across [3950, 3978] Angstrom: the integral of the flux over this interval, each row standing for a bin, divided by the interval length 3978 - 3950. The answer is 39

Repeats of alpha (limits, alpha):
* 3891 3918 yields 50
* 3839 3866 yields 50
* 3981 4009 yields 56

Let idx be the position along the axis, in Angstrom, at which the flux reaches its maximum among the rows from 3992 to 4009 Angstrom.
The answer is 4002.44 Angstrom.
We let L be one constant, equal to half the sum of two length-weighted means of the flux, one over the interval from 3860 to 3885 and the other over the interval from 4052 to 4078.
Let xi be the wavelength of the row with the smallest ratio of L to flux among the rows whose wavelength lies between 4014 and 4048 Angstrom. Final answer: 4039.48 Angstrom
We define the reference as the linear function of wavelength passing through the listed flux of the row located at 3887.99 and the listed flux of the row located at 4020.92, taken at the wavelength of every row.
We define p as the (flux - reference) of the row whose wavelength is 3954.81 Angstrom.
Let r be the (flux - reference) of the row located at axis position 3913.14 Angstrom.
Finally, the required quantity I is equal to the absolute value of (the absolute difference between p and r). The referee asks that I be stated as 8.7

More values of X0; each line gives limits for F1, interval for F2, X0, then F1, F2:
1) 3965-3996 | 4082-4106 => 12.5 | 16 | 9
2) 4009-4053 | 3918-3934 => 9.4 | 4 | 14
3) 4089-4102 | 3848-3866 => 7.2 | 10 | 4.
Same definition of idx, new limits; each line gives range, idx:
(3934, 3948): 3945.71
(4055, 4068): 4059.99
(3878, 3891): 3880.83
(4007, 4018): 4009.82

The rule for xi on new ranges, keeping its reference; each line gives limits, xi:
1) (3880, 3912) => 3880.83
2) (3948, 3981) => 3980.39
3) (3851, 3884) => 3863.00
